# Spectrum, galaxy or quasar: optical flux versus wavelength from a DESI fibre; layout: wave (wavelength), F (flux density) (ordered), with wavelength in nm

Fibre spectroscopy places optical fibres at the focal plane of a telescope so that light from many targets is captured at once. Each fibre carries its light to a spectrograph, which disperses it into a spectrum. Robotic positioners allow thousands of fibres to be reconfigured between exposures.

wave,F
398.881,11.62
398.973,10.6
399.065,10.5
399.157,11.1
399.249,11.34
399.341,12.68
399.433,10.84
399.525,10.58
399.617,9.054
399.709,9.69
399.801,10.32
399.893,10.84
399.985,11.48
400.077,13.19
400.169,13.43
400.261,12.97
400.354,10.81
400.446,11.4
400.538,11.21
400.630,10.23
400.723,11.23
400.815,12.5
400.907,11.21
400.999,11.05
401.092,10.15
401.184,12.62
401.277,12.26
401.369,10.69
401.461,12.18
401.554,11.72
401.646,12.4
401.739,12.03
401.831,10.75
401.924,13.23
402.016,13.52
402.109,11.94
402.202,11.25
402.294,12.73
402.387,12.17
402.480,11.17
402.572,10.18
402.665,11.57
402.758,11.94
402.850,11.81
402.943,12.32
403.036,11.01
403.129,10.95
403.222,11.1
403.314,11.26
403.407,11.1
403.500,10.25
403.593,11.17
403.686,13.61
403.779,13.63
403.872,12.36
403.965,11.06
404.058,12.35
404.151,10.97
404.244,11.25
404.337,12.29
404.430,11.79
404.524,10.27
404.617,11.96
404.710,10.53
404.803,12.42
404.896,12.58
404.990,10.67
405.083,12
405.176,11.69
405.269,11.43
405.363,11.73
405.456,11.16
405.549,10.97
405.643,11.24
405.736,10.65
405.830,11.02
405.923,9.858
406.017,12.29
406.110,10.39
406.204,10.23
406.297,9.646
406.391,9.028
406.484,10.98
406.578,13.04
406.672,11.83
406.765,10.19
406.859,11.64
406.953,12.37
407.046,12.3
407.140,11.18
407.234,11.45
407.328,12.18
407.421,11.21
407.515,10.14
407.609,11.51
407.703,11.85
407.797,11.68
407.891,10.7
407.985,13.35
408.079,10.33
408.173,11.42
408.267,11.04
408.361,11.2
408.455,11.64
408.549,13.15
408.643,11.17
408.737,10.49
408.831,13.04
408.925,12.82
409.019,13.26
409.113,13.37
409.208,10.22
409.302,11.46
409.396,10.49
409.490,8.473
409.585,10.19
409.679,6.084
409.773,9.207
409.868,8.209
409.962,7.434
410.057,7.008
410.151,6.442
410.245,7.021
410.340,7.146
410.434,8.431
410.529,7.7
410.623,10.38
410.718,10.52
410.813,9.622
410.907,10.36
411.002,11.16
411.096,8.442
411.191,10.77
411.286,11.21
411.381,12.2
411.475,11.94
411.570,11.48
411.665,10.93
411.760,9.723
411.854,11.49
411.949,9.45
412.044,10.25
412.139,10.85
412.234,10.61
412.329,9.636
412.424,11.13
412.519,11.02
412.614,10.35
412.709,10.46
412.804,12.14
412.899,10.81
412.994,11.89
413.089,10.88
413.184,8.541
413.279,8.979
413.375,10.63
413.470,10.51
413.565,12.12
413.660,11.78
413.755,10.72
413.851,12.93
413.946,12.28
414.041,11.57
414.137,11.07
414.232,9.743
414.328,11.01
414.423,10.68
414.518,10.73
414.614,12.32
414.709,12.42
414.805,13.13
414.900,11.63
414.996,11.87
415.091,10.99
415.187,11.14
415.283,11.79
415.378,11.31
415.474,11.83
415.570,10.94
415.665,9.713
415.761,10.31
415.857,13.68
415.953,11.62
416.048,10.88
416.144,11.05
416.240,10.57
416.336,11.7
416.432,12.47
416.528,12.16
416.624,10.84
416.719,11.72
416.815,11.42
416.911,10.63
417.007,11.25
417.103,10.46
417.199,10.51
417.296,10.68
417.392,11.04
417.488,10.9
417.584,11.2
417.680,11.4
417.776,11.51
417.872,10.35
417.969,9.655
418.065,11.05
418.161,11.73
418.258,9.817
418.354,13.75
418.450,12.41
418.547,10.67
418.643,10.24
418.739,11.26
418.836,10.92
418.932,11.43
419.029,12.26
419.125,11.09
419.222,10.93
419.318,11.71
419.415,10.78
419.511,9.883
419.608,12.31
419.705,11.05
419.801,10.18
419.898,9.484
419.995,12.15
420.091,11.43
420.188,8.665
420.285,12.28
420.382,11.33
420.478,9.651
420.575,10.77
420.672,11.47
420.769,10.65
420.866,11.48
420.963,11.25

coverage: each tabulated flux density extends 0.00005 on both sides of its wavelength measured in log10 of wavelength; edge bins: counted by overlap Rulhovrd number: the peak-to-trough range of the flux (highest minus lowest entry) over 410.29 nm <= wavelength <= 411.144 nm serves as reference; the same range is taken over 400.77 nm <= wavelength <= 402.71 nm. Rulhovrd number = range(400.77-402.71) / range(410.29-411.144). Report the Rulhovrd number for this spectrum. 0.84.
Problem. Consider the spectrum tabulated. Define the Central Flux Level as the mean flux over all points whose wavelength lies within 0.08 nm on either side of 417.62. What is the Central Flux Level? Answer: 11.30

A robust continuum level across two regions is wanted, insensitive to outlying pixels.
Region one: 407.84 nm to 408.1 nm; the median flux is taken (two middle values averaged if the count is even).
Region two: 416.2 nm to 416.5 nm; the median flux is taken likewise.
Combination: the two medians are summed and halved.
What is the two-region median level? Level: 11.2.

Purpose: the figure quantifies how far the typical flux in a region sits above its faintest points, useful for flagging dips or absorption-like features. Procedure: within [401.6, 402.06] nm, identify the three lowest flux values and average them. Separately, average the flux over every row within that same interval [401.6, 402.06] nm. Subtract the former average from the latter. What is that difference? 0.66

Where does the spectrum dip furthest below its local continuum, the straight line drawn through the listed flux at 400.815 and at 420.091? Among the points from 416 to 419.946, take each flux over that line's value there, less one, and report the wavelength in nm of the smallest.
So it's 419.898 nm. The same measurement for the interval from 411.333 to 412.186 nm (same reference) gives 411.949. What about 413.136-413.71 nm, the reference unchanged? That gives 413.184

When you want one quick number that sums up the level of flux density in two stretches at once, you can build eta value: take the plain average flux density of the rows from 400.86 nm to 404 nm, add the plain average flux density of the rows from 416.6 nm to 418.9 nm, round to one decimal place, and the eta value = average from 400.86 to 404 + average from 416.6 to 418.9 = 22.8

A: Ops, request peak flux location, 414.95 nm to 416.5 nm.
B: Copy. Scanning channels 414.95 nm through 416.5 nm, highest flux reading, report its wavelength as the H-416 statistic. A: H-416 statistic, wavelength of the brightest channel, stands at 415.857 nm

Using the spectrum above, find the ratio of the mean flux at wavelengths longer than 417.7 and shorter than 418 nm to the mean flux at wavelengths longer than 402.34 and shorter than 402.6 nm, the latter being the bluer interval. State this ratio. 0.94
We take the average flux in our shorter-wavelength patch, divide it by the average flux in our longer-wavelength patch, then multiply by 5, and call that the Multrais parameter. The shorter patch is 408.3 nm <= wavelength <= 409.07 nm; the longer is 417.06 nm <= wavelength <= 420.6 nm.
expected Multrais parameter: 5.50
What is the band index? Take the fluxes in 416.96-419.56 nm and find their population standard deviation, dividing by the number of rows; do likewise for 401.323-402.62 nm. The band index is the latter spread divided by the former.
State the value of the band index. 1.1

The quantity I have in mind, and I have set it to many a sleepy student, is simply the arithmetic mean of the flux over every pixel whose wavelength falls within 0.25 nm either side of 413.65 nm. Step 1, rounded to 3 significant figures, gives 11.6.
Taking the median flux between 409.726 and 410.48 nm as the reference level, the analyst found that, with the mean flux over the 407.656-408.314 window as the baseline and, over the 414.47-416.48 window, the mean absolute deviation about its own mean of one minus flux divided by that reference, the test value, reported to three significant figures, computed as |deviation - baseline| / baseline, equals 0.991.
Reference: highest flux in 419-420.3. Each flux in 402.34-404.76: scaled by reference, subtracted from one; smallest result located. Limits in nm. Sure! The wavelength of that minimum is 403.779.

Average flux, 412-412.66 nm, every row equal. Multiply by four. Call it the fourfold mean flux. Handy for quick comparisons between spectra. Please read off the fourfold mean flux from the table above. 42.2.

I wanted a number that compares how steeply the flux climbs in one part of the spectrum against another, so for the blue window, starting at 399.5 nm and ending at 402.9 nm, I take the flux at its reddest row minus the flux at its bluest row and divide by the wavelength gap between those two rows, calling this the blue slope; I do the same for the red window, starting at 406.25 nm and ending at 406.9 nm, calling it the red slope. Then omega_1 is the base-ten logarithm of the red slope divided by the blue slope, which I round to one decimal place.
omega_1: 1.0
